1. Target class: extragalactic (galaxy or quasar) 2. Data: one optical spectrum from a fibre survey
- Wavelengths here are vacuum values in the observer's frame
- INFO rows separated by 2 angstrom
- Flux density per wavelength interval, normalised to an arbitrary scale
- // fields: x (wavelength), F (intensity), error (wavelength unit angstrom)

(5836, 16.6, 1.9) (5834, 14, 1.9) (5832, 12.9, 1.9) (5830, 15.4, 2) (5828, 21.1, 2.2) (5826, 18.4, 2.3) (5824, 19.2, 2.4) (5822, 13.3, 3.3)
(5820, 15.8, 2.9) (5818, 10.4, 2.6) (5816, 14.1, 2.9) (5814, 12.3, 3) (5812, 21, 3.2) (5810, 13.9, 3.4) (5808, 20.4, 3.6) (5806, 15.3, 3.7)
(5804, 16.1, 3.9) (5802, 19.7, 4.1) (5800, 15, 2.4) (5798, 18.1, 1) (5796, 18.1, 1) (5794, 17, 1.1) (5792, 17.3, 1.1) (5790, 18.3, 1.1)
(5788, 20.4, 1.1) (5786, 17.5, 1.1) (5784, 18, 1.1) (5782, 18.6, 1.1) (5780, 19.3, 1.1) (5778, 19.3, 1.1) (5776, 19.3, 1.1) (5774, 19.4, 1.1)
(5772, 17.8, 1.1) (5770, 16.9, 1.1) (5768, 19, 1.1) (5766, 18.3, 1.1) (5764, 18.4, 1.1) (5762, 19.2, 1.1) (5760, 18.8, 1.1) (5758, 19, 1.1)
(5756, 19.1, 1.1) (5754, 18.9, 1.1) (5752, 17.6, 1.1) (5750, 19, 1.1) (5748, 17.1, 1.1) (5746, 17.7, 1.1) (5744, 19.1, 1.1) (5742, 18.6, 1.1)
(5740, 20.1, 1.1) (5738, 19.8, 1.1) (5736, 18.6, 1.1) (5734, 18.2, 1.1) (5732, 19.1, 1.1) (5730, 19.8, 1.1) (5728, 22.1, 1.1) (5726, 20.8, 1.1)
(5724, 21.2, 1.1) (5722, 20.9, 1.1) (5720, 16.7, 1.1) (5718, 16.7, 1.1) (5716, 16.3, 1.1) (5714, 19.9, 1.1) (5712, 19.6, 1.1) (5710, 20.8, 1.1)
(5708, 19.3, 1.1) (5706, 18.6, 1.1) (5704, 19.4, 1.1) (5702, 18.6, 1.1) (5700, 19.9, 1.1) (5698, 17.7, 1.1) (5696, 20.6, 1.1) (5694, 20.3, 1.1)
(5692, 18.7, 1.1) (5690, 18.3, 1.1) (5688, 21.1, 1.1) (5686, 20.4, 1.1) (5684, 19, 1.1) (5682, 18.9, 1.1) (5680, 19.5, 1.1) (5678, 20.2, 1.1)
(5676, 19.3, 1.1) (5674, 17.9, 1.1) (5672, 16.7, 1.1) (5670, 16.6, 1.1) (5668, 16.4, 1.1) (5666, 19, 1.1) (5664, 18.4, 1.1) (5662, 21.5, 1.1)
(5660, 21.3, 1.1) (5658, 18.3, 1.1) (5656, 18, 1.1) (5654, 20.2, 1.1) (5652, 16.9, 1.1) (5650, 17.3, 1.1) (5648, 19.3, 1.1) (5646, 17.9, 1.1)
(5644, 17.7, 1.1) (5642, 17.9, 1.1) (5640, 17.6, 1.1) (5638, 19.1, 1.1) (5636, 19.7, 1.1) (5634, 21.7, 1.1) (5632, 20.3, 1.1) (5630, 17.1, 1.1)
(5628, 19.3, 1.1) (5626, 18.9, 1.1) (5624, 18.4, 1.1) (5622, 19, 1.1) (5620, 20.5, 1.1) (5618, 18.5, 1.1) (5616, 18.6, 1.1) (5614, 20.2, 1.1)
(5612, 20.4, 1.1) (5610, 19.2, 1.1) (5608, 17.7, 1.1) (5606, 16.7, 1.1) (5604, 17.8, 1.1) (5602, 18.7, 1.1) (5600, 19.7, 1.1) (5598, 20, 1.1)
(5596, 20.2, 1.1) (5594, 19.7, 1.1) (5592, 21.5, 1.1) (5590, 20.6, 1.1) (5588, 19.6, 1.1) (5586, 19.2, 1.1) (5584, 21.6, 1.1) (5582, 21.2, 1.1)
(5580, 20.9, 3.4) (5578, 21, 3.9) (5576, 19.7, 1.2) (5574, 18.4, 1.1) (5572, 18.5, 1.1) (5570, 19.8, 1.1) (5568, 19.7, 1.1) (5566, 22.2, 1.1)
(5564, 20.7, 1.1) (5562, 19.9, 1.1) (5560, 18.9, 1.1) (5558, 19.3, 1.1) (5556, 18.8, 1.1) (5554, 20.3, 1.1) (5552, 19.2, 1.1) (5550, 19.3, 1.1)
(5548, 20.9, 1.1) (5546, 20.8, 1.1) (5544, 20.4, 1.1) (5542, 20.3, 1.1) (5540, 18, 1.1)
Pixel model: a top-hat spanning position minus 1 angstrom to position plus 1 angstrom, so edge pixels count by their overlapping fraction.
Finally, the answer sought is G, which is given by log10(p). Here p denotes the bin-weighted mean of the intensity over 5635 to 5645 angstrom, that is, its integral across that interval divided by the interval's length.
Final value 1.26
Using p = 18.4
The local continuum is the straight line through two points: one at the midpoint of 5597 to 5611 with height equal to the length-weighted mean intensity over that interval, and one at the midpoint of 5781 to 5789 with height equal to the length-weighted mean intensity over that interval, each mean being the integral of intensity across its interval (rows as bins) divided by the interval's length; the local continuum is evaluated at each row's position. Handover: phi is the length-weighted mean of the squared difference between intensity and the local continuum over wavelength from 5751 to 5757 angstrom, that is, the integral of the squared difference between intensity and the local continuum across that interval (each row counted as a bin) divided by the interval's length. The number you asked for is 0.4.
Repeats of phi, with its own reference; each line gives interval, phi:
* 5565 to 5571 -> 5.5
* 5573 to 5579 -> 2.5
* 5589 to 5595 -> 4.8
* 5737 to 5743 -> 1.2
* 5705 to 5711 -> 1.8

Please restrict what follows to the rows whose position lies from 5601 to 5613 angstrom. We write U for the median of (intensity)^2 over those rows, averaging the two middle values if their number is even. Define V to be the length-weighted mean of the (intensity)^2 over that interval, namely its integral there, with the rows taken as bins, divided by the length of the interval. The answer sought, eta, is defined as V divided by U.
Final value 1.02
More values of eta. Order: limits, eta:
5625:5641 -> 1.01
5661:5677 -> 1.02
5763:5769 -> 1.02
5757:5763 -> 1.00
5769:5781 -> 0.94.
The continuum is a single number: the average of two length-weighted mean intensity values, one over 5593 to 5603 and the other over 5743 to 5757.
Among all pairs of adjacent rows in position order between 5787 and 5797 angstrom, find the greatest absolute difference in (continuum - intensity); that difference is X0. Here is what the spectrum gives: 2.10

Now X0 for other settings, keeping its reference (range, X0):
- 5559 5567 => 1.50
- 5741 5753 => 1.90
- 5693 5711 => 2.90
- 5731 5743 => 1.50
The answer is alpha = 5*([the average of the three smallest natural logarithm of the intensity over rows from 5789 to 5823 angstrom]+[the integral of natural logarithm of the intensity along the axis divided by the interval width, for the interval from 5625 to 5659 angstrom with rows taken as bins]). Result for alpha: 27.0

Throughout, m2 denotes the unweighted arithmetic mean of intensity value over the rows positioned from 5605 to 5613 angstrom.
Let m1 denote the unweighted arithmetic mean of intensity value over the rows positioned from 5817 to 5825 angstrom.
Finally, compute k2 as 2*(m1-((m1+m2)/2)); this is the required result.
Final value -3.8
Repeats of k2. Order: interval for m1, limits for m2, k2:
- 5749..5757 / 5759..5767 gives 0.0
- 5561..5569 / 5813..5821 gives 7.5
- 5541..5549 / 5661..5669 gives 1.8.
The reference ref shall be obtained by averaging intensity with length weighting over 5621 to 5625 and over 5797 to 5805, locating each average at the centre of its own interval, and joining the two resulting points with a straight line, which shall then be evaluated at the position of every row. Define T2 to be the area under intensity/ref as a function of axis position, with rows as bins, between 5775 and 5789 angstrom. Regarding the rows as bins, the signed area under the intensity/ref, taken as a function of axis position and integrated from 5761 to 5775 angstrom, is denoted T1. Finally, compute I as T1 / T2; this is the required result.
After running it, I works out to 0.97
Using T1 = 14.74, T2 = 15.2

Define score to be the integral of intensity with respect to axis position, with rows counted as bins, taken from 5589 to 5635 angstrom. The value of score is 889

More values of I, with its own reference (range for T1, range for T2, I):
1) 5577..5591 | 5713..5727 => 1.02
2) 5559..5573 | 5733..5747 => 0.98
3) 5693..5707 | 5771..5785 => 0.99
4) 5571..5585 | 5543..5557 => 1.02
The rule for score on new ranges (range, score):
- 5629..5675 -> 854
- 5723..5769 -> 879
